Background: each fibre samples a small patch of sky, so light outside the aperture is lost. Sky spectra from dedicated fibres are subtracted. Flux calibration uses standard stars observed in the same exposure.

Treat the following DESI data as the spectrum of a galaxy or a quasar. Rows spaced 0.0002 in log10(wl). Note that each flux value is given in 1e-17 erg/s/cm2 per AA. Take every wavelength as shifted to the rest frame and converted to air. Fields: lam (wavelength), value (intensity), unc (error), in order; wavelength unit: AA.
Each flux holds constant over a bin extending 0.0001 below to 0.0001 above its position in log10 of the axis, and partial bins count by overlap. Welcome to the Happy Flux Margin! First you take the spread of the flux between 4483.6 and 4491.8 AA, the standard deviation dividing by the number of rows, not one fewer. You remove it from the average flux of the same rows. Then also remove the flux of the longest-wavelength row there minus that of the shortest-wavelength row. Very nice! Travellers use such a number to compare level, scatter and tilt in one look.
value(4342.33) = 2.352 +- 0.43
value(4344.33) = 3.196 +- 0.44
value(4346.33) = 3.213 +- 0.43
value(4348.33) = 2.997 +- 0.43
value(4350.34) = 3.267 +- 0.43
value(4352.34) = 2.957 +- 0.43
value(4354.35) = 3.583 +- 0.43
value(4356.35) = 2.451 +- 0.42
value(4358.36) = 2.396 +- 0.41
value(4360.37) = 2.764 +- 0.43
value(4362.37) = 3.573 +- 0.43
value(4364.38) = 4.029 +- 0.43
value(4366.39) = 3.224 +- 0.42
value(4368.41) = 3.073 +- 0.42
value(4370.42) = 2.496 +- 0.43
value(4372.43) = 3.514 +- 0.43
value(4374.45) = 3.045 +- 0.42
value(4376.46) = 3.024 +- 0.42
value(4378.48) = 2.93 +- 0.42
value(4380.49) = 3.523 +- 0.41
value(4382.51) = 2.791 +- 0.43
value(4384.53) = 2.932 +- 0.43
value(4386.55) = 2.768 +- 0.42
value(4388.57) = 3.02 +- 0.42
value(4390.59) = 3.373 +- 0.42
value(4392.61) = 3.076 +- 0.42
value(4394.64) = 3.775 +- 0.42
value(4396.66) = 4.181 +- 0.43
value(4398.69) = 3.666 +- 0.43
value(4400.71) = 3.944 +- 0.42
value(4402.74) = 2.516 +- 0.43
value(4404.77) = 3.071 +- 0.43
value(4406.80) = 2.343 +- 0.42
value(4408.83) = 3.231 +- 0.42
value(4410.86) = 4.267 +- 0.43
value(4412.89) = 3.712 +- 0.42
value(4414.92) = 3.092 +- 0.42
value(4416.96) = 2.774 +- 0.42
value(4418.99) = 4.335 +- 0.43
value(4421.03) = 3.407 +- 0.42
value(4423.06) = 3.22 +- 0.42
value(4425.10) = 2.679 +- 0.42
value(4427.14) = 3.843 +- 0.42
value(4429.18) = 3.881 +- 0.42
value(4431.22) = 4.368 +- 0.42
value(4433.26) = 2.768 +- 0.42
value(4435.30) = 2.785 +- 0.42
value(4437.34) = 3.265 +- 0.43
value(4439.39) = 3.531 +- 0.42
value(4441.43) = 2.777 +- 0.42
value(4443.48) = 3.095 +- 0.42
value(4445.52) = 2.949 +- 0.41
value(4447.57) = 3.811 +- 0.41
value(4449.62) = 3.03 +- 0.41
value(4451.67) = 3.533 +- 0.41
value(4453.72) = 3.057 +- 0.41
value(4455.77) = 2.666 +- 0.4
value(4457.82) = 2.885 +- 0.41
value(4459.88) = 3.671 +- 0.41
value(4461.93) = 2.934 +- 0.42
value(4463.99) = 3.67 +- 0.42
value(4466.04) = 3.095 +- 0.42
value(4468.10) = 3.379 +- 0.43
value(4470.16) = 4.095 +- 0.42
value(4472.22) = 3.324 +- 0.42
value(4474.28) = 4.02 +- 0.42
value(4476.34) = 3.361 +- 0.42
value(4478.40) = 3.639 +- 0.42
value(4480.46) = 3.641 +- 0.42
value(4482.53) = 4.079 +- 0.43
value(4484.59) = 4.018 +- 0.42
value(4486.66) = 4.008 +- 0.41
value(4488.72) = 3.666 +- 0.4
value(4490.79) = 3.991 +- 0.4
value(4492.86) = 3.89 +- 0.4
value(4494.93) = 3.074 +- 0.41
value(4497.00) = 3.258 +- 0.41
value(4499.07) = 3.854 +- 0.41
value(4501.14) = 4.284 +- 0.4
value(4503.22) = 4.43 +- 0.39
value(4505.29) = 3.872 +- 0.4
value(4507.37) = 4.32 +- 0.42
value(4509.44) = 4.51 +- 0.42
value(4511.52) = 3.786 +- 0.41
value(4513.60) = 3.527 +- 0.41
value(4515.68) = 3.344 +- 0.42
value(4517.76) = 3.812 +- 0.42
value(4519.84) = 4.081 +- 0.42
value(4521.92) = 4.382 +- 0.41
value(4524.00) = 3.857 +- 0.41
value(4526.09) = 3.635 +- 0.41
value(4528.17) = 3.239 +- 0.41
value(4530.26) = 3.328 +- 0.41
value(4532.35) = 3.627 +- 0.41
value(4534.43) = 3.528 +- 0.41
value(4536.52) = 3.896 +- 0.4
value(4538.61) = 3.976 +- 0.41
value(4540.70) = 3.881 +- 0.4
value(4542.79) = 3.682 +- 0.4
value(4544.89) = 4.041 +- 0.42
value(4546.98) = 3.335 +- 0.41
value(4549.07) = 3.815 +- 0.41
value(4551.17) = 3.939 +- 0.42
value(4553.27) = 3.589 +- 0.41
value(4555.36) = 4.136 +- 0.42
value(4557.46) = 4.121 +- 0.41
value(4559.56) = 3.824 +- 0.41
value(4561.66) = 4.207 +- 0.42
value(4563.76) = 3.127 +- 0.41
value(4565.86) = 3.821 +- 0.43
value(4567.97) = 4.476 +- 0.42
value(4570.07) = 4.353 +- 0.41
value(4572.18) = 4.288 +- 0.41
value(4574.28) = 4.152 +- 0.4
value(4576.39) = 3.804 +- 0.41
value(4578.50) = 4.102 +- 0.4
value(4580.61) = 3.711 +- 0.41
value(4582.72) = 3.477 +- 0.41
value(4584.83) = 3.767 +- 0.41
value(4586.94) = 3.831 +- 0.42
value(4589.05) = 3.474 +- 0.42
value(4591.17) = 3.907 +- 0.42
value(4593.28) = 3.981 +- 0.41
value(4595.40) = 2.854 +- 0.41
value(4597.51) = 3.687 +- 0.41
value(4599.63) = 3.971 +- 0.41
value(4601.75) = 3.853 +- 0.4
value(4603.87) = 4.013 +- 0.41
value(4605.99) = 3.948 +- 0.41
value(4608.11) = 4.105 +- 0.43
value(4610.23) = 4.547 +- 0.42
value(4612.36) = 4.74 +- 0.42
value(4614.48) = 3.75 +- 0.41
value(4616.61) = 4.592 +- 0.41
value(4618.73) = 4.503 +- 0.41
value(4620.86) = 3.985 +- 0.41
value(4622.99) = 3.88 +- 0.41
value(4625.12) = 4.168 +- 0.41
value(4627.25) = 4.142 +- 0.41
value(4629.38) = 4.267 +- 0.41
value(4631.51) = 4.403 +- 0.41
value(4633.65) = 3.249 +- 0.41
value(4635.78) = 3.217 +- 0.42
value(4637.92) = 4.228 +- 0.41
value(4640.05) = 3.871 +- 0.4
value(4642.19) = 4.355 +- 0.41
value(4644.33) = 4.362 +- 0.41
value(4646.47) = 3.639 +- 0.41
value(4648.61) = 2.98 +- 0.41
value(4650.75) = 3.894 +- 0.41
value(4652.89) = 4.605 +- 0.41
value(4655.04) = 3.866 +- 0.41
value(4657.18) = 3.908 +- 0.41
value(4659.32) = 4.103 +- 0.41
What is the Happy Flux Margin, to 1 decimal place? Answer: 3.8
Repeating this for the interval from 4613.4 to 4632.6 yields 3.3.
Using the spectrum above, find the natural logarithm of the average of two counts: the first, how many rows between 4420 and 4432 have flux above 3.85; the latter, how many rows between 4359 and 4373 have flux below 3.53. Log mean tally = 1.3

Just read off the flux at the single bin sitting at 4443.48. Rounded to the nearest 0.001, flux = 3.095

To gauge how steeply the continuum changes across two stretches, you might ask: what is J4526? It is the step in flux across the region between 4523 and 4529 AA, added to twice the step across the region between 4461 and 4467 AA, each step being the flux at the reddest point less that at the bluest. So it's -0.3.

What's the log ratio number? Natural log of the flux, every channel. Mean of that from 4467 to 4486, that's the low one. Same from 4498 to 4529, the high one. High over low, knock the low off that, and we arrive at -0.27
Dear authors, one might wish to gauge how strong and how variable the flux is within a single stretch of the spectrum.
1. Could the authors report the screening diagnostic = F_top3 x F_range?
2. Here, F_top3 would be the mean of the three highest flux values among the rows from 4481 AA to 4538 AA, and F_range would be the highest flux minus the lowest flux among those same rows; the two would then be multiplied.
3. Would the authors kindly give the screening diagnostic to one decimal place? 6.4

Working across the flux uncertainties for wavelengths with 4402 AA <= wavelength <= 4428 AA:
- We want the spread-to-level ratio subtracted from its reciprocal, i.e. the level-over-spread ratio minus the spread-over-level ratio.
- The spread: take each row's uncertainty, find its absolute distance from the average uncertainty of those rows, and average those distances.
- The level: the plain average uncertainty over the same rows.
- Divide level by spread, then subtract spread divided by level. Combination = 99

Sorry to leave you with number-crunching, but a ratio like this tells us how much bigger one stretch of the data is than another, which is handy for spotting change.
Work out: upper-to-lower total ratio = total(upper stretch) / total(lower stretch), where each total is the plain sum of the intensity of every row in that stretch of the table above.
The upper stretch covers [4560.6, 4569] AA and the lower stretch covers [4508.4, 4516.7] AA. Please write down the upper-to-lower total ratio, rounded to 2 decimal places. 1.03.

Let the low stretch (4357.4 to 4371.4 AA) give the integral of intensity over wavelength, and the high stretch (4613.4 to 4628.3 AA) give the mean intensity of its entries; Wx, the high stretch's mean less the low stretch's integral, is -39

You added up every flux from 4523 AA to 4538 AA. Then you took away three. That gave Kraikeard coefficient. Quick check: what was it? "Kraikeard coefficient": 22.1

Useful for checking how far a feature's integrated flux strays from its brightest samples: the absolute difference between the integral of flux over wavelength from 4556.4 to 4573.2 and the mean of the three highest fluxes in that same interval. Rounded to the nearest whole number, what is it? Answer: 63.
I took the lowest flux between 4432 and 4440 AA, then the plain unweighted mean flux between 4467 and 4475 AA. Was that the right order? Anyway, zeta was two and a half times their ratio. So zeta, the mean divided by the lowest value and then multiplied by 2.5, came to 3.3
